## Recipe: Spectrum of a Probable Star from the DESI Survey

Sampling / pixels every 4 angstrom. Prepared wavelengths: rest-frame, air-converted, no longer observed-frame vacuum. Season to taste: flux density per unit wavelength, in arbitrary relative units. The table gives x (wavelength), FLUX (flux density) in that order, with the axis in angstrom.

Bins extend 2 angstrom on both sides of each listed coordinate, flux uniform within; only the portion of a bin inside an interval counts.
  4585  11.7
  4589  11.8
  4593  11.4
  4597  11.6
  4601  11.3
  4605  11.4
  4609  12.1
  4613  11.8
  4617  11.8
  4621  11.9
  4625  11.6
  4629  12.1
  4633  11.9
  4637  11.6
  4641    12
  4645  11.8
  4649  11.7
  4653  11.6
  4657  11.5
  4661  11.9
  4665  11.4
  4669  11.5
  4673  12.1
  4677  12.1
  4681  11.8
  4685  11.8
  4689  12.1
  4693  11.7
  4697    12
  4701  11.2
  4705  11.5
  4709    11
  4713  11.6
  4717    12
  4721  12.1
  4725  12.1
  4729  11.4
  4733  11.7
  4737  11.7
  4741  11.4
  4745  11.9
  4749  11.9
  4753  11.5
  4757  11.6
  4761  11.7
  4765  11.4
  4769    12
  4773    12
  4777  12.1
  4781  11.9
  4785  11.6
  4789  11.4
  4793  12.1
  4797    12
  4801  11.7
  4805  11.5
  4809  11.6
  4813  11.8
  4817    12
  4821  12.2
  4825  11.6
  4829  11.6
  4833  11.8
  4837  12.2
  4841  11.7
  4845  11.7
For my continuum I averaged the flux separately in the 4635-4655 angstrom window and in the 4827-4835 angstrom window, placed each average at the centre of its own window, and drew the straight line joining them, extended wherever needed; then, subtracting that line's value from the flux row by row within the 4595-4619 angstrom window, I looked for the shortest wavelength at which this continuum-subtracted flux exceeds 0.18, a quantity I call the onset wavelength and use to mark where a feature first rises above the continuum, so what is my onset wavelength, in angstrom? 4609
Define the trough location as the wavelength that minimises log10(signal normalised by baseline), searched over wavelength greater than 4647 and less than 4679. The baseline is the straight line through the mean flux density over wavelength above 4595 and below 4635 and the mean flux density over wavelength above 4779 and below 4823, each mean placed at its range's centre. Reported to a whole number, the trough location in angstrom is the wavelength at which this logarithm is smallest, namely 4665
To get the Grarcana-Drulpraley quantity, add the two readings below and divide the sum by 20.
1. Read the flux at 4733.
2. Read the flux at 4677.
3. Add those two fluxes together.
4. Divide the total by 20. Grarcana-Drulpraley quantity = 1.19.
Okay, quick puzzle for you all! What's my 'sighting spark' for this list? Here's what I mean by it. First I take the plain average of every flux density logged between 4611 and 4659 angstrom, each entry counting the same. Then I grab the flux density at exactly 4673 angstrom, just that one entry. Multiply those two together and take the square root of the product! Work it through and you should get 11.9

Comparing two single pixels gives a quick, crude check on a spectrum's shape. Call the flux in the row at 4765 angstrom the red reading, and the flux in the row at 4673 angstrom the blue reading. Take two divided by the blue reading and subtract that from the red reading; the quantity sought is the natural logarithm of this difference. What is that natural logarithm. 2.42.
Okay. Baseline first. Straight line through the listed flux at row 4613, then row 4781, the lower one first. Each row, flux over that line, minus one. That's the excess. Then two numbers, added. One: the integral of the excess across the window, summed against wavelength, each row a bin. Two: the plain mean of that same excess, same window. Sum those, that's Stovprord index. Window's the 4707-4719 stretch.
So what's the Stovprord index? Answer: -0.36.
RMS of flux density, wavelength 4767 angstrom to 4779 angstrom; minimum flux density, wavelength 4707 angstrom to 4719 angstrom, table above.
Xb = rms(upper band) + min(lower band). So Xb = 23.03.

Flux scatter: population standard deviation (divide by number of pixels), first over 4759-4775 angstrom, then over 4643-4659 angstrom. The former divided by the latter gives 2.2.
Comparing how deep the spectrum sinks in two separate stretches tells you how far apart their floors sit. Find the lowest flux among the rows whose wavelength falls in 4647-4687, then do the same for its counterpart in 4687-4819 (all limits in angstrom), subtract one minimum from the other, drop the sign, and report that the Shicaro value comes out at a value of 0.40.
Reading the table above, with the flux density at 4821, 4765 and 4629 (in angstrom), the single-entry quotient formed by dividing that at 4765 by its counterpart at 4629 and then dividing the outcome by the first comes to 0.0772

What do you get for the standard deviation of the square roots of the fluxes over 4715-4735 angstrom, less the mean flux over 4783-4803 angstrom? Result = -11.7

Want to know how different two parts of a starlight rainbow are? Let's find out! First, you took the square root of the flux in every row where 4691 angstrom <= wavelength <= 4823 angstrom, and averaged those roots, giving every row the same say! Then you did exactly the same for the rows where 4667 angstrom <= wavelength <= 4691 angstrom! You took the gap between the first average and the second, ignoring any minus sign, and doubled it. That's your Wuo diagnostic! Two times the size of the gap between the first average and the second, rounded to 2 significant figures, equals 0.048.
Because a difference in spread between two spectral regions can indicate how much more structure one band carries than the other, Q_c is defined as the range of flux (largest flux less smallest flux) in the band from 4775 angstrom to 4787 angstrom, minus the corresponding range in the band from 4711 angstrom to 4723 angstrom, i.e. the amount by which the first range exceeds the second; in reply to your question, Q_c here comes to 0.00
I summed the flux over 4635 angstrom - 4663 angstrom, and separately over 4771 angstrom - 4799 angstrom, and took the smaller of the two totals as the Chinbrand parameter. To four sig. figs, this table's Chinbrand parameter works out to 82.10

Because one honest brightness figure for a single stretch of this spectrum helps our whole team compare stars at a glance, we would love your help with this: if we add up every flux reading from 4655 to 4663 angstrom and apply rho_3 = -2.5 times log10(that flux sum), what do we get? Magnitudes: -3.42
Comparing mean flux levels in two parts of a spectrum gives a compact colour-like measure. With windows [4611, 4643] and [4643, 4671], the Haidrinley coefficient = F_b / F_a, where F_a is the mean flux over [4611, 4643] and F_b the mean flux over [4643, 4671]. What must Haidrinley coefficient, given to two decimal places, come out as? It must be 0.98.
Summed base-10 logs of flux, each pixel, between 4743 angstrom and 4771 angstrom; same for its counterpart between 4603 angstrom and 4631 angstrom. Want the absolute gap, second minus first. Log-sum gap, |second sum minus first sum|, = 0.026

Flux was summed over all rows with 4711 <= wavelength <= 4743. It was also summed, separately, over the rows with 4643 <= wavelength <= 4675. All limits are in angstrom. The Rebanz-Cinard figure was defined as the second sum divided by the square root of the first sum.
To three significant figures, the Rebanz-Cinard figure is 9.64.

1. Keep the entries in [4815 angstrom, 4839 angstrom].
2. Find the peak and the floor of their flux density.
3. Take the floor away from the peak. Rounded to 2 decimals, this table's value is 0.60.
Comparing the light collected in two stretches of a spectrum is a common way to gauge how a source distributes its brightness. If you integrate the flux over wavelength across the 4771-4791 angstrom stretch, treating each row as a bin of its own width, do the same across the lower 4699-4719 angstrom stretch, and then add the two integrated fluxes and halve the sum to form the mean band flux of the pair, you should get 233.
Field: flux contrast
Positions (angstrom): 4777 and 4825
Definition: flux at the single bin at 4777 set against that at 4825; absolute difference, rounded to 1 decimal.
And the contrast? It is 0.5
